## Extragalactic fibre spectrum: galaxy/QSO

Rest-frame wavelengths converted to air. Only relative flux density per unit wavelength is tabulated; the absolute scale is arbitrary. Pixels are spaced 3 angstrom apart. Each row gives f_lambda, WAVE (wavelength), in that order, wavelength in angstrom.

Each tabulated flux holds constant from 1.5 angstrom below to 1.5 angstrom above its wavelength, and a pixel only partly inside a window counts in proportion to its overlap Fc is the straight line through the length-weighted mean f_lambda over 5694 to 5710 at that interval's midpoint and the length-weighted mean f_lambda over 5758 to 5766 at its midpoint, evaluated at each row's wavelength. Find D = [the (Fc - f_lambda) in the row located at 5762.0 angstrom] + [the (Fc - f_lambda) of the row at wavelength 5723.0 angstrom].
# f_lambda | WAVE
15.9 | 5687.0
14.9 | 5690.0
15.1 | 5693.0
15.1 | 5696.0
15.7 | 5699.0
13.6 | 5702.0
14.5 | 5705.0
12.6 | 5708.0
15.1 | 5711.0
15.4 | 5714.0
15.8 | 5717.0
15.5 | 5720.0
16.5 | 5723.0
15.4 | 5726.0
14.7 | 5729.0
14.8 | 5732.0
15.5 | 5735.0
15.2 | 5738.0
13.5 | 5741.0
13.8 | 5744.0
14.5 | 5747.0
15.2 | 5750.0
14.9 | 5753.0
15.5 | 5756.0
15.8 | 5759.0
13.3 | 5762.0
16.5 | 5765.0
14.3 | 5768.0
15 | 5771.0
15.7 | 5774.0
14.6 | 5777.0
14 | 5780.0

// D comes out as -0.1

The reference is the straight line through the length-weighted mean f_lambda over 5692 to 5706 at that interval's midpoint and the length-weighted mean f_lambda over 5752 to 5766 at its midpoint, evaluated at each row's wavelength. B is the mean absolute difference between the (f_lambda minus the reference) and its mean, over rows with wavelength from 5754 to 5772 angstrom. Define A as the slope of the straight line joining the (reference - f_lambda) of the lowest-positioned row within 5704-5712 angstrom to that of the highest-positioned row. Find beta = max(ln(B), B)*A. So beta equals -0.08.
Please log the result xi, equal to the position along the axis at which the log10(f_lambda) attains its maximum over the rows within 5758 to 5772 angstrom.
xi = 5765.0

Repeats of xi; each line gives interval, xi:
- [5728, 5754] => 5735.0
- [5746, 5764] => 5759.0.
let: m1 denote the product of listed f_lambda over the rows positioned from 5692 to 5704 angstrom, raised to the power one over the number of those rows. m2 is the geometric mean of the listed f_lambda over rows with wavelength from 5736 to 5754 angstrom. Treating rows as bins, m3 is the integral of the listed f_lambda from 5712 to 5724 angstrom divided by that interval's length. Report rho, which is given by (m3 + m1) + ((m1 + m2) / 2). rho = 45.3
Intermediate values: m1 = 14.9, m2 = 14.5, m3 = 15.74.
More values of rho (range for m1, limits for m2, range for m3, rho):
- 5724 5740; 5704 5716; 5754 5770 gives 44.9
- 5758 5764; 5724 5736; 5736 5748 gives 43.6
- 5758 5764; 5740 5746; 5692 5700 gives 43.9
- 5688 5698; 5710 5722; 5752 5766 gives 45.4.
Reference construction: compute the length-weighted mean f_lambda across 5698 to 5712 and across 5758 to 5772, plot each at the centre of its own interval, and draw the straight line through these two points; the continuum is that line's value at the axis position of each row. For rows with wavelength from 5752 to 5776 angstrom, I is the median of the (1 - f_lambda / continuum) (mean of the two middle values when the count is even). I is -0.025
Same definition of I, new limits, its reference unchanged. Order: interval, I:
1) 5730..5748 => -0.001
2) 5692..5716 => -0.063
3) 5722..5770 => -0.023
